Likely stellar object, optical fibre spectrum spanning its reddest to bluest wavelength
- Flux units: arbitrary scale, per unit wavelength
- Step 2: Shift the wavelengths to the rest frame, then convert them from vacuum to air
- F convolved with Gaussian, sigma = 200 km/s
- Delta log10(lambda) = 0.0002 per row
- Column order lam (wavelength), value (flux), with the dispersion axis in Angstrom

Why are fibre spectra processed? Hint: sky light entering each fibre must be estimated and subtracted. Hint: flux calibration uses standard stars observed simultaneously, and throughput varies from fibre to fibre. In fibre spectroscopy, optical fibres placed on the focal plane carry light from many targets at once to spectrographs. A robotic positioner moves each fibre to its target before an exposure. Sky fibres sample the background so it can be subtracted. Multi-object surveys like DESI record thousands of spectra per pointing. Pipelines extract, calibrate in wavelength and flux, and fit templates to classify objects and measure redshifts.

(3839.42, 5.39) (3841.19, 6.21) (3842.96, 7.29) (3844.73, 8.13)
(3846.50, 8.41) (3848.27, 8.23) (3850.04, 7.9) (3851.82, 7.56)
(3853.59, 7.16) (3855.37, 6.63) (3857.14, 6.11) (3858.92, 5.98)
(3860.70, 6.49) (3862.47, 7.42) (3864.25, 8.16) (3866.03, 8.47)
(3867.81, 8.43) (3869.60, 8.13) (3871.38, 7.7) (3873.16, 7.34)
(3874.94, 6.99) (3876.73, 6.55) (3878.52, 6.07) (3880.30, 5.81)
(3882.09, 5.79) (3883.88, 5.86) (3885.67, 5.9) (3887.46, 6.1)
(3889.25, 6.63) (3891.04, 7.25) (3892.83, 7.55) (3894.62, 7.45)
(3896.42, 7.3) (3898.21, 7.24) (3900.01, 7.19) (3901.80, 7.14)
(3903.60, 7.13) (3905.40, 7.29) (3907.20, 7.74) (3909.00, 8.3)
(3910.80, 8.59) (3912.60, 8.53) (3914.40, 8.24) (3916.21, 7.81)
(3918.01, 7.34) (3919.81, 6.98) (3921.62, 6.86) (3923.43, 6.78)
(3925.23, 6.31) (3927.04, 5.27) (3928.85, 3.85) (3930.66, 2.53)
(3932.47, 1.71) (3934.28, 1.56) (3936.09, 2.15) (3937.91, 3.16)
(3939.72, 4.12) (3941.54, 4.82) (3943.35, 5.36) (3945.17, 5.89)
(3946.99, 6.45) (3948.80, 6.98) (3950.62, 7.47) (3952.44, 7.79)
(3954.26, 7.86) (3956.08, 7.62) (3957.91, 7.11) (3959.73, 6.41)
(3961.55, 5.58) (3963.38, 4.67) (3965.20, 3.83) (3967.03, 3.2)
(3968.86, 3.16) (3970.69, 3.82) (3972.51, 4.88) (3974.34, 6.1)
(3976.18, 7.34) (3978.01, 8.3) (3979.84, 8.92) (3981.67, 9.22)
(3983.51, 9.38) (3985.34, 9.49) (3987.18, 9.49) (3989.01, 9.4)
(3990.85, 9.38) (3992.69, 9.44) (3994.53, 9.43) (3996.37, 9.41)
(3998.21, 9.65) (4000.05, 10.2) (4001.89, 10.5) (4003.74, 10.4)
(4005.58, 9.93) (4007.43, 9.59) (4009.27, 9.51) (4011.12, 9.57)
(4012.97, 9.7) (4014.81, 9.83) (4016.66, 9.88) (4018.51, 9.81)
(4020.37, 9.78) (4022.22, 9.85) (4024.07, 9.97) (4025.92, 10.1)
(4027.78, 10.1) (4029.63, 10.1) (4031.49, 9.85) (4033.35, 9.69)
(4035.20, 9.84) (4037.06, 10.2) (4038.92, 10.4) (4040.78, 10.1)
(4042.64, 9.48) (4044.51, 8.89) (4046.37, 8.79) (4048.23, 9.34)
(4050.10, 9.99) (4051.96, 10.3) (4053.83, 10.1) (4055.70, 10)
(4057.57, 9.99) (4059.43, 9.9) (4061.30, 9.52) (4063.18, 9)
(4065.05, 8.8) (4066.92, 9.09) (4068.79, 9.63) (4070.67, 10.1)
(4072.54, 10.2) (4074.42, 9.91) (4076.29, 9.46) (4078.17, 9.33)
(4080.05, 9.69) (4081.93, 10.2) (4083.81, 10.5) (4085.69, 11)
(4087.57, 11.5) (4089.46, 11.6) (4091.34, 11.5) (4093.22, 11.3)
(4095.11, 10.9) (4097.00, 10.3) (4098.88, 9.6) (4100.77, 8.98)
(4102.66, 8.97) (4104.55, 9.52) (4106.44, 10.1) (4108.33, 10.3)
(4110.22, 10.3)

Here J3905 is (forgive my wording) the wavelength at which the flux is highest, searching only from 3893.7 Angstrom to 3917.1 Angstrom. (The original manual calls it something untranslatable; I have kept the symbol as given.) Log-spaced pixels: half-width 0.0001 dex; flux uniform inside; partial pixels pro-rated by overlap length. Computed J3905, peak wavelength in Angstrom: 3910.80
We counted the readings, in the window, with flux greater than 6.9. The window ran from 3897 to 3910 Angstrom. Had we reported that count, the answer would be 7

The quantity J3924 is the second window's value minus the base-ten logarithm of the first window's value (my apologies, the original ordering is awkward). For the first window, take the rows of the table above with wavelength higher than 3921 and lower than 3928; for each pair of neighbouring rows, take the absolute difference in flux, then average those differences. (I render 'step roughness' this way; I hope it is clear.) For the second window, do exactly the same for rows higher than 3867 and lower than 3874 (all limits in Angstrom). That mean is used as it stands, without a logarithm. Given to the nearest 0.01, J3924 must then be 0.64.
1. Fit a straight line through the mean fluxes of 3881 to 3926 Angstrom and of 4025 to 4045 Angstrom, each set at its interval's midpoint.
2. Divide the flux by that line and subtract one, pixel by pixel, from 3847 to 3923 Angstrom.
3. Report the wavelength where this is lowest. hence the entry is 3882.09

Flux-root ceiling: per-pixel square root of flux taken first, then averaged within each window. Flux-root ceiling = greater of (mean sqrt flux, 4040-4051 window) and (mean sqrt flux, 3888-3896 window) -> 3.07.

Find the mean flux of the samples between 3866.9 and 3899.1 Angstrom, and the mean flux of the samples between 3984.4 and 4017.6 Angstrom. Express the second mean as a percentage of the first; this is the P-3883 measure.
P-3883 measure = 141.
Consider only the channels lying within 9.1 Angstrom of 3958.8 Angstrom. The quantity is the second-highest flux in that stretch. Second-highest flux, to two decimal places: 7.79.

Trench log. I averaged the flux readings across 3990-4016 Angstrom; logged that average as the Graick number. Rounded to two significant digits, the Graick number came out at 9.8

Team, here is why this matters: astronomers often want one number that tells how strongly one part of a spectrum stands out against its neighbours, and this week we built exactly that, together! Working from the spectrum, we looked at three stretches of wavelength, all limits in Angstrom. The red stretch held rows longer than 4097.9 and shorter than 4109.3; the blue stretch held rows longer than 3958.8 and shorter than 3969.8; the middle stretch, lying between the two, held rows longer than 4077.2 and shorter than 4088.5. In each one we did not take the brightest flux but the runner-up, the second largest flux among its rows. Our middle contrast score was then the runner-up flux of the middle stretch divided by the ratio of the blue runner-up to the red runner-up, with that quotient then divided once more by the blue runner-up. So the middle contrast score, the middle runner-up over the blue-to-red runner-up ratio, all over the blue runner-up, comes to 3.6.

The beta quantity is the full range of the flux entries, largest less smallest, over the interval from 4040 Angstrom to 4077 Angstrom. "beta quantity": 1.5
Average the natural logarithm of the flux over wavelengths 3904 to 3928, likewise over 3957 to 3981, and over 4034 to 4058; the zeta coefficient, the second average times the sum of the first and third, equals 7.2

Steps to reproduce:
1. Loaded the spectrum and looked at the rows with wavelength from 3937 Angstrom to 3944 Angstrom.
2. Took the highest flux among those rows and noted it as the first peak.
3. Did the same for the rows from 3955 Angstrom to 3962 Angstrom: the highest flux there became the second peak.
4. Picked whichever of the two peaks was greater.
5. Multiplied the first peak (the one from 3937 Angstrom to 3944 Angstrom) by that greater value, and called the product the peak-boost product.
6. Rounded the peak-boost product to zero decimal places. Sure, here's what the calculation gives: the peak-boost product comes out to 41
